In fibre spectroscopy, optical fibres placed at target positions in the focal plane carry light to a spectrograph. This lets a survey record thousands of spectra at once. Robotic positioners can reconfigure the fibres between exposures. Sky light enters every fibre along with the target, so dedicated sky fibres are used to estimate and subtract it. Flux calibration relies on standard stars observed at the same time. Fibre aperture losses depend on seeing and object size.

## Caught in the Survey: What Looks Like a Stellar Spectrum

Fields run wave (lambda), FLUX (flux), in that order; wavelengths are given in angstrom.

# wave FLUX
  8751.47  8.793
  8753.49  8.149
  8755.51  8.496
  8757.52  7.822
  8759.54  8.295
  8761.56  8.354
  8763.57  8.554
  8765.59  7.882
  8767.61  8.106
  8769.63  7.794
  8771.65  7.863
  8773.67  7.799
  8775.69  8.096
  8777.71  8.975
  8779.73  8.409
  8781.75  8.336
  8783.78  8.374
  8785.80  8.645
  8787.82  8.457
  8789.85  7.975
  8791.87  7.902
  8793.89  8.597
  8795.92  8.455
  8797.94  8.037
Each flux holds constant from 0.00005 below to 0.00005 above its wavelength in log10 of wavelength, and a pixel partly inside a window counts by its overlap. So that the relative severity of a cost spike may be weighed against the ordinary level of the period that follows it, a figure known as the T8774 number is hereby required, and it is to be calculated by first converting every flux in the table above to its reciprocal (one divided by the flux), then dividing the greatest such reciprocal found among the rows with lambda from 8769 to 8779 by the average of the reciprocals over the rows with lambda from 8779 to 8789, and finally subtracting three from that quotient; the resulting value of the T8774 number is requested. -1.92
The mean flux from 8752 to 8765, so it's 8.28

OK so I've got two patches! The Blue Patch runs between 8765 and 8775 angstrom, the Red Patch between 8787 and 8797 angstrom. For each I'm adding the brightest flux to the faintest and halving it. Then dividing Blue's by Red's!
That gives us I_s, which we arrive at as 0.96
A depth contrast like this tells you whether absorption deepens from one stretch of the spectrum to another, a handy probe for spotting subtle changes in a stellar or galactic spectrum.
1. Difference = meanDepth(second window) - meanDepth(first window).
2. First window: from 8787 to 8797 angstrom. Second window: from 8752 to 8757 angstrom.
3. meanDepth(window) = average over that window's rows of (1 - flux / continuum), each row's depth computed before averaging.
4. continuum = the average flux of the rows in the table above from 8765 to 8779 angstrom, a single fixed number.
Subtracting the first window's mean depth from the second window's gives -0.006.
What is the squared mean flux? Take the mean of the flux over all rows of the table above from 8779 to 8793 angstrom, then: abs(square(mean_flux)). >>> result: 68.9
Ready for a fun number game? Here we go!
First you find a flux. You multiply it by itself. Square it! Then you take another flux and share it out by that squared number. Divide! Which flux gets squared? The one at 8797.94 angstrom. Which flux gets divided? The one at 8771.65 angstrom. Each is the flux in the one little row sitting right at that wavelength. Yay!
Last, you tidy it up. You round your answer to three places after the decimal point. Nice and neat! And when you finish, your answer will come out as 0.122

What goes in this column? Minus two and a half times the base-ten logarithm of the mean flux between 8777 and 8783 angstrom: -2.33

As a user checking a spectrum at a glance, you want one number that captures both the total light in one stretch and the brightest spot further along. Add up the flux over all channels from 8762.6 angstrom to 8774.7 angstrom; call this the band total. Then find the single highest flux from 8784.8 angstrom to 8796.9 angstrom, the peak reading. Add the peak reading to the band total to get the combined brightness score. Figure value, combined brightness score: 56.6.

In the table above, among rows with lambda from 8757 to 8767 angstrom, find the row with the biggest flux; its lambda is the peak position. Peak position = 8763.57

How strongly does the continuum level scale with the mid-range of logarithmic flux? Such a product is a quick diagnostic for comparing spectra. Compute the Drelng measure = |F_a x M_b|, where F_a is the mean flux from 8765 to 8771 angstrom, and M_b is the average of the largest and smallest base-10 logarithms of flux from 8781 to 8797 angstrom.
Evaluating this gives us 7.27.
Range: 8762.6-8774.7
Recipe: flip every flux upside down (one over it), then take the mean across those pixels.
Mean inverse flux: 0.125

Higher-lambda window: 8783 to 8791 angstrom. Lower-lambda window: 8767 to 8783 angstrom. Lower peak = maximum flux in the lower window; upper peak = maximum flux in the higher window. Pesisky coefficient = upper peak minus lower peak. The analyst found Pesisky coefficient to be -0.3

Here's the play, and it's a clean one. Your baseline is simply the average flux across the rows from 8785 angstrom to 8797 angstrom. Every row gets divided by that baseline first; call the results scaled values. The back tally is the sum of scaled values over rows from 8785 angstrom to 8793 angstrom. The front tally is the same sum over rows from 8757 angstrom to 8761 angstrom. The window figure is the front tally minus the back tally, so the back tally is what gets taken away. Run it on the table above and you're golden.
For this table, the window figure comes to -2.0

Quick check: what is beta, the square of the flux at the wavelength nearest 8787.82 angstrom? 72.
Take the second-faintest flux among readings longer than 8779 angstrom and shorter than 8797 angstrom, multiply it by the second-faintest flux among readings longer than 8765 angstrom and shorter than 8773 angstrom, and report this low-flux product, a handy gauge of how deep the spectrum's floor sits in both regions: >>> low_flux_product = 62.7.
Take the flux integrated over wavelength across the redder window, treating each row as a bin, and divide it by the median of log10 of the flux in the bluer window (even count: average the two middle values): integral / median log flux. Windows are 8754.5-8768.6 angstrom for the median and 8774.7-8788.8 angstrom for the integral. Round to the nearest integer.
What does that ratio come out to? 130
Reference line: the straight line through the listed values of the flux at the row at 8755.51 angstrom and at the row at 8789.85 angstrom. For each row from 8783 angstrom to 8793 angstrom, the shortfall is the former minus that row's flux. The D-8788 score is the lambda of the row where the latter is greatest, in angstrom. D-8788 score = 8791.87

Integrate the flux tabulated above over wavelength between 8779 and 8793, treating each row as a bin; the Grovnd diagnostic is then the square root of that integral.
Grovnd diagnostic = 10.8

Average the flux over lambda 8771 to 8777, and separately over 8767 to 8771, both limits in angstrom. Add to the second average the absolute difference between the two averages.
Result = 7.98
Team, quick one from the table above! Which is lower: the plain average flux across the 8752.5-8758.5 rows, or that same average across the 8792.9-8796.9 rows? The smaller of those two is 8.16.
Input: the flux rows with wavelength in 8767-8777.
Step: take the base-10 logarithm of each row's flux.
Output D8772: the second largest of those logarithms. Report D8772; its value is 0.908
